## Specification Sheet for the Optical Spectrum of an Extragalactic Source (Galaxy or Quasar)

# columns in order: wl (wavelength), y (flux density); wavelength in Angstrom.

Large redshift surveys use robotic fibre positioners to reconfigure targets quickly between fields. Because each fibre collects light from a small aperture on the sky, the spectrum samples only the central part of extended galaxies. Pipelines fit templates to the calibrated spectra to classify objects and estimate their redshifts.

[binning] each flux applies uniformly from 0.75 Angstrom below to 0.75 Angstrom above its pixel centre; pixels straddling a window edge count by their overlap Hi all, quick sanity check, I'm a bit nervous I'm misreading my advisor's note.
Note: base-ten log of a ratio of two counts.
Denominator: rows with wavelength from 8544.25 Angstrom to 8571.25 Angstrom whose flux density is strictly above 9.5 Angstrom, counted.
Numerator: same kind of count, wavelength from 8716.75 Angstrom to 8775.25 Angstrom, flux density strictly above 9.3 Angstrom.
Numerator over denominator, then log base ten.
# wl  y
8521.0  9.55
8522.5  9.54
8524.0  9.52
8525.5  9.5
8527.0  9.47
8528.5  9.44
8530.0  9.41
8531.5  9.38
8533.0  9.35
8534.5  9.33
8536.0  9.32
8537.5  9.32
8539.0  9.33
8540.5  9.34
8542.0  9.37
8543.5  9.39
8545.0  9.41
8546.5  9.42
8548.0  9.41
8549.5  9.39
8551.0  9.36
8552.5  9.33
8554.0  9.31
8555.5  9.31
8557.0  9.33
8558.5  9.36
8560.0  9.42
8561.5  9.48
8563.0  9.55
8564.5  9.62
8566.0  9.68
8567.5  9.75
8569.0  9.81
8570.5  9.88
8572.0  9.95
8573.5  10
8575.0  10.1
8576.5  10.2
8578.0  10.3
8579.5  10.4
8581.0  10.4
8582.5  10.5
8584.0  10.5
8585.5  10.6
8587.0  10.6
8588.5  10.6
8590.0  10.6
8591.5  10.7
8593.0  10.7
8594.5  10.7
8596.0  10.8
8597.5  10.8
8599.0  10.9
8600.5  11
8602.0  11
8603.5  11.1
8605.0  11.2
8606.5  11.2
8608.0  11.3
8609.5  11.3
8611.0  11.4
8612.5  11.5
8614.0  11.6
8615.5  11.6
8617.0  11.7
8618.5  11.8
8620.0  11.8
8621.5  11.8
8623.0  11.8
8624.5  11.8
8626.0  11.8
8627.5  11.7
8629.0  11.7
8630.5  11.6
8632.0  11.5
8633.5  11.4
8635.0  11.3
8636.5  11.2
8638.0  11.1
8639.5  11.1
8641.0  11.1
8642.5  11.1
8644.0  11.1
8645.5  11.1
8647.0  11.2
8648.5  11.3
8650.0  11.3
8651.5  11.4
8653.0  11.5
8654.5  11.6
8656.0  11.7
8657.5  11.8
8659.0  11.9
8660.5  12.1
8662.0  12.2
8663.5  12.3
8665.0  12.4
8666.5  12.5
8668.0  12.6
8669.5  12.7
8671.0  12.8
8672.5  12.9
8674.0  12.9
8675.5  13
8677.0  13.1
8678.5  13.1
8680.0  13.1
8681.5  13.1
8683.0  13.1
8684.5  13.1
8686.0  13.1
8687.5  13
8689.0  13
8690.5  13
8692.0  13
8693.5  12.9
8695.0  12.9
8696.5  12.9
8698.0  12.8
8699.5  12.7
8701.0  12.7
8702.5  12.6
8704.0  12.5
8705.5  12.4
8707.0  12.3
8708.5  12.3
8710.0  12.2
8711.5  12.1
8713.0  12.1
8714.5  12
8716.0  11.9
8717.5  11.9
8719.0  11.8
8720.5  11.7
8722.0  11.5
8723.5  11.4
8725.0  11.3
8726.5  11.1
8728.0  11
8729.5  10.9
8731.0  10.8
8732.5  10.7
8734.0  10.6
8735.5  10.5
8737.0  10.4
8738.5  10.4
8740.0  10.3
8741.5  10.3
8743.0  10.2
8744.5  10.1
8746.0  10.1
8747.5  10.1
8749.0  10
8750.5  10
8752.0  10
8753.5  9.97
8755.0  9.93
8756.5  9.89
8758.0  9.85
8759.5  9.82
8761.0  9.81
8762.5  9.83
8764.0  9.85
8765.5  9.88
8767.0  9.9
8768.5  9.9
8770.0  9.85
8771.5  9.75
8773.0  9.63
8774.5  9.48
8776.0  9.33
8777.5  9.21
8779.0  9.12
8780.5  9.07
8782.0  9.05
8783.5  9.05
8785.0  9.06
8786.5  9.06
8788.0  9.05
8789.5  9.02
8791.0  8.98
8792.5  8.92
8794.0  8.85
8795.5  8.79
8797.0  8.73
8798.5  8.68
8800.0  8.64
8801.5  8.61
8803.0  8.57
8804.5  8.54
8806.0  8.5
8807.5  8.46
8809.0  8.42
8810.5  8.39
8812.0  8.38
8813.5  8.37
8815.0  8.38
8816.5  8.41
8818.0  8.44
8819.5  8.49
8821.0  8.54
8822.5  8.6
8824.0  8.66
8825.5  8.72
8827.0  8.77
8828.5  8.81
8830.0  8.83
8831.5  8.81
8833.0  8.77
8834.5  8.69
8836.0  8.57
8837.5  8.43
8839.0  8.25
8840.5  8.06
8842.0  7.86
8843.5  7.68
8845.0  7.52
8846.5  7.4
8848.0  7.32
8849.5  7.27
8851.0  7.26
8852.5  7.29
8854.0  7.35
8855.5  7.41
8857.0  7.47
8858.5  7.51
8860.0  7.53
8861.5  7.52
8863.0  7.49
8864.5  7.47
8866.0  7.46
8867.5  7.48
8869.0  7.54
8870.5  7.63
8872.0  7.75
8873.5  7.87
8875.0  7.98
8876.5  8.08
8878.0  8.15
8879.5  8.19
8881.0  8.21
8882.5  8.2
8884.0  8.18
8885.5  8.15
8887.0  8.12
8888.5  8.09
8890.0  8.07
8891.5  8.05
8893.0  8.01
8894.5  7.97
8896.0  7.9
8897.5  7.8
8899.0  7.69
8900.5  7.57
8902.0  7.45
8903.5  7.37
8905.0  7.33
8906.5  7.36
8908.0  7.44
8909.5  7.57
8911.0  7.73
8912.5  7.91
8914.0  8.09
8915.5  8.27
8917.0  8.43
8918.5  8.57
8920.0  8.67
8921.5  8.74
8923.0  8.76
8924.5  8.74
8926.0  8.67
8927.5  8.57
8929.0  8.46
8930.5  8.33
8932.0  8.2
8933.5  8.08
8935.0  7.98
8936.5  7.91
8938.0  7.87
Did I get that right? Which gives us 0.8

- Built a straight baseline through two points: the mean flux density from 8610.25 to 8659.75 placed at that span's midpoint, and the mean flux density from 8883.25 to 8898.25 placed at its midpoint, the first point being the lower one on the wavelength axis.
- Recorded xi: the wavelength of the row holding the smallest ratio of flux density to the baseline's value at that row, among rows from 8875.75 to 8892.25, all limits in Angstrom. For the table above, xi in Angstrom 8876.5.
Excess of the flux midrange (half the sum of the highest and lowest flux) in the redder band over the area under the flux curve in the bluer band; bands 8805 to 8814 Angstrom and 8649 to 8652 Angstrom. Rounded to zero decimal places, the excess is -26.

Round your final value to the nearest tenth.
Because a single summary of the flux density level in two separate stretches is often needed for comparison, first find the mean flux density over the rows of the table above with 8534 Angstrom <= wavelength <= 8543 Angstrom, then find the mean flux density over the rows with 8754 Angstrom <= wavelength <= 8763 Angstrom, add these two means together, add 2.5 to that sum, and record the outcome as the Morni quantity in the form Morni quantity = 21.7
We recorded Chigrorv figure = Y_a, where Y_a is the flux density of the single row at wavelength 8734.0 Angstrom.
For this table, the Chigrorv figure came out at 10.6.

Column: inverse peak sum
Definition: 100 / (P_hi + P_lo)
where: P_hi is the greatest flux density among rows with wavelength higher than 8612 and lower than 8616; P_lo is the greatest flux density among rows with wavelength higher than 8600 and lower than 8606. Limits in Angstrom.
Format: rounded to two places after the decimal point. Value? 4.39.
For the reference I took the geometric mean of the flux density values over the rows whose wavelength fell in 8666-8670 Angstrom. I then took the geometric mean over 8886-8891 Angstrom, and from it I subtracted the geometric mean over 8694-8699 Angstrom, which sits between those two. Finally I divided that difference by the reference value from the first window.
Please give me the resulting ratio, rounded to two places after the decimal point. -0.38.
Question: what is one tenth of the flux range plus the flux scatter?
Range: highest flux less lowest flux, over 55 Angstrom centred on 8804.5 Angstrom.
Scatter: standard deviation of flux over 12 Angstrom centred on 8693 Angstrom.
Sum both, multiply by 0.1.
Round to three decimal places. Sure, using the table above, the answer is 0.091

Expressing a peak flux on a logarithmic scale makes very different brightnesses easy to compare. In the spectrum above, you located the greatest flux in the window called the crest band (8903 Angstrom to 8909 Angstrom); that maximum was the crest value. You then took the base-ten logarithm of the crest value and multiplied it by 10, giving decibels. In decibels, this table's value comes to 8.7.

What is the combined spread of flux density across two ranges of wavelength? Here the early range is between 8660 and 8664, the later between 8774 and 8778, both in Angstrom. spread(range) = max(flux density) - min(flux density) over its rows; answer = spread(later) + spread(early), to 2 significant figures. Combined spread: 0.47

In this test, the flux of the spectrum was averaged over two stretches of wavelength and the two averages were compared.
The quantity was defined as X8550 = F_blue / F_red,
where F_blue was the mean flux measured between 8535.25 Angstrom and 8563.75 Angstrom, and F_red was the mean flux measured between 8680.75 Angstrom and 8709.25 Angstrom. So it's 0.73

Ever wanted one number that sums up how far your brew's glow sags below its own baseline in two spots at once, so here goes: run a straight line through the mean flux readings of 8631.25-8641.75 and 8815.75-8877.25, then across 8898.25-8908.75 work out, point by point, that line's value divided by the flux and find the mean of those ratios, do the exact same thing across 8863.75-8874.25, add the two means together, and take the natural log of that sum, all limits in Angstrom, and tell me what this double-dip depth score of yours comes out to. 0.67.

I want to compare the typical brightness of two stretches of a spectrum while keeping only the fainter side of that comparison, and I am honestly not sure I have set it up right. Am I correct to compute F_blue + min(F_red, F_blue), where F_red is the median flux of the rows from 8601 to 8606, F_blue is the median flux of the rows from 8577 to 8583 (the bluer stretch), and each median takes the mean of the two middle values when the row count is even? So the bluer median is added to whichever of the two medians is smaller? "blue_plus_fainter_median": 21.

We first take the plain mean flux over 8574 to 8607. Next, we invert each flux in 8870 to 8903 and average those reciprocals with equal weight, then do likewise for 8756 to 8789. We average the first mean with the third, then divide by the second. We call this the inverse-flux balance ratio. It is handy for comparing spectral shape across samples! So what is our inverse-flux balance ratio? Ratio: 43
